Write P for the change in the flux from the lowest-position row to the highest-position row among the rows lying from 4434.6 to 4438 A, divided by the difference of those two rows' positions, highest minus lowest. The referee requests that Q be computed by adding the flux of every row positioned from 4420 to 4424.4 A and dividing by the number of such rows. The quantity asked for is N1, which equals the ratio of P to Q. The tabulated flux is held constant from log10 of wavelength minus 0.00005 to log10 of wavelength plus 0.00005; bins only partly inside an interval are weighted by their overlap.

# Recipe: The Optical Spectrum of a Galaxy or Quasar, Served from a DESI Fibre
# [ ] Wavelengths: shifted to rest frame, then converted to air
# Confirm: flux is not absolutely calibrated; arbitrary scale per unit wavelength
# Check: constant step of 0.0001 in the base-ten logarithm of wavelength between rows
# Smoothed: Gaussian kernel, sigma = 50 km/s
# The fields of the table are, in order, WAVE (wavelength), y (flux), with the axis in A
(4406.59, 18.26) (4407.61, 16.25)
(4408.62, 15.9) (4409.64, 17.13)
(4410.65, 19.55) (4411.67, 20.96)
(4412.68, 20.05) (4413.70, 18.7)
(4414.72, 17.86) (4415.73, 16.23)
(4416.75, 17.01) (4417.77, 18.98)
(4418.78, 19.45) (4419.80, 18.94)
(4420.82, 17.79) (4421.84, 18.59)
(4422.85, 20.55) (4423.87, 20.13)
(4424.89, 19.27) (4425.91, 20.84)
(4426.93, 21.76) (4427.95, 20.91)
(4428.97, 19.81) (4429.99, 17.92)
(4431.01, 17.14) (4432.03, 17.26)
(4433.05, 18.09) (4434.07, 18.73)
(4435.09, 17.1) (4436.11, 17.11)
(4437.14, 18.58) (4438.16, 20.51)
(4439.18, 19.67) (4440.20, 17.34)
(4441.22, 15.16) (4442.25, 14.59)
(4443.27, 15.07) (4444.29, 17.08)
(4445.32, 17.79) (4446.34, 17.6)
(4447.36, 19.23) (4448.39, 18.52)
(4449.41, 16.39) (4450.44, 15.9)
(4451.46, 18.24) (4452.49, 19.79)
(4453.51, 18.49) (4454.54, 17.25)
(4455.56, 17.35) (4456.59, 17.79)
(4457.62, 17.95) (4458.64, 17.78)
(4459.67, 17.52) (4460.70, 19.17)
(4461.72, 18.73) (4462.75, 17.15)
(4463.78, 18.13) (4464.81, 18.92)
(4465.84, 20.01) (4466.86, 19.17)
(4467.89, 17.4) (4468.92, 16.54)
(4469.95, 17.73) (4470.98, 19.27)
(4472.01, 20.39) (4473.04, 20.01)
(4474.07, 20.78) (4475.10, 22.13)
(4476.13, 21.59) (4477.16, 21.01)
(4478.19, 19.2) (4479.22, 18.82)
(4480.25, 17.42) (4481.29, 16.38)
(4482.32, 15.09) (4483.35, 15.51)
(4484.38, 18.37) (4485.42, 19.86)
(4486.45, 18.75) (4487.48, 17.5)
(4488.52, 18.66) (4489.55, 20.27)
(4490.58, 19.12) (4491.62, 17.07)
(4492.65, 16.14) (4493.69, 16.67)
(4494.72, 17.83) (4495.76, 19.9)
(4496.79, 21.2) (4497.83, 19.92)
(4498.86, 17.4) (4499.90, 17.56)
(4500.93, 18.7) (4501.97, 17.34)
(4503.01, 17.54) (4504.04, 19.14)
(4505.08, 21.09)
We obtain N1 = 0.037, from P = 0.7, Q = 19.3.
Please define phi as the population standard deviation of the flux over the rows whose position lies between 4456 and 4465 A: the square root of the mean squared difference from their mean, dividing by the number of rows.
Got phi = 0.6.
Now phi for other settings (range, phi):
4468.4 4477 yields 1.8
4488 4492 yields 1.1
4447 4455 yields 1.3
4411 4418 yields 1.5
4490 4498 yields 1.7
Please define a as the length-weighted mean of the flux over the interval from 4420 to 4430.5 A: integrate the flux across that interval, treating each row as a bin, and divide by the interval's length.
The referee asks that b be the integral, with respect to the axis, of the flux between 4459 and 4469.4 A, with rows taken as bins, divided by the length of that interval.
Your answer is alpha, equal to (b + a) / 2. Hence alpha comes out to 19.0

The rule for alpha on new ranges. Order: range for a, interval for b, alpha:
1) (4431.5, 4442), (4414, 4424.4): 18.2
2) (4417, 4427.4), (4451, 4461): 18.8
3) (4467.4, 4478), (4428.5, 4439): 19.0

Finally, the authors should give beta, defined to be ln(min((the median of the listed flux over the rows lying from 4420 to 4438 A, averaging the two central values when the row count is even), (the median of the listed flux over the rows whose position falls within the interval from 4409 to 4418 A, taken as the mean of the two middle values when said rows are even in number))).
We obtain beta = 2.92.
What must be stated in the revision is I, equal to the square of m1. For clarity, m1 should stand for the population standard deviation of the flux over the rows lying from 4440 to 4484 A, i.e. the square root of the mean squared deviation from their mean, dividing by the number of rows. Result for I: 3.1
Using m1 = 1.8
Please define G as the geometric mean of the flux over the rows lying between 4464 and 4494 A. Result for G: 18.5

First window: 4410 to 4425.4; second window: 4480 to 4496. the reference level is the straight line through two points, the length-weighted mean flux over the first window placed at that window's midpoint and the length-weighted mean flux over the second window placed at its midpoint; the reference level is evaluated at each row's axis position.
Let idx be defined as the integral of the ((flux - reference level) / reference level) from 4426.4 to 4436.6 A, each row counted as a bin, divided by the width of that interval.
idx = -0.01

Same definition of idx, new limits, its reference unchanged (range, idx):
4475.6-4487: 0.03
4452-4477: 0.04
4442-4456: -0.05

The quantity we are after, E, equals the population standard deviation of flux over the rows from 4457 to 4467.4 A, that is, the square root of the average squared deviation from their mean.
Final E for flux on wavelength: 0.8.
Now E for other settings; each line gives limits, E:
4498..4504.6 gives 0.7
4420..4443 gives 1.8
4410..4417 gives 1.6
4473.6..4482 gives 1.9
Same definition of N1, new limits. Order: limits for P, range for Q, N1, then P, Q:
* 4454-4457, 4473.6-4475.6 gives 0.012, 0.3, 21.5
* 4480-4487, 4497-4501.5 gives 0.012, 0.2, 18.4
